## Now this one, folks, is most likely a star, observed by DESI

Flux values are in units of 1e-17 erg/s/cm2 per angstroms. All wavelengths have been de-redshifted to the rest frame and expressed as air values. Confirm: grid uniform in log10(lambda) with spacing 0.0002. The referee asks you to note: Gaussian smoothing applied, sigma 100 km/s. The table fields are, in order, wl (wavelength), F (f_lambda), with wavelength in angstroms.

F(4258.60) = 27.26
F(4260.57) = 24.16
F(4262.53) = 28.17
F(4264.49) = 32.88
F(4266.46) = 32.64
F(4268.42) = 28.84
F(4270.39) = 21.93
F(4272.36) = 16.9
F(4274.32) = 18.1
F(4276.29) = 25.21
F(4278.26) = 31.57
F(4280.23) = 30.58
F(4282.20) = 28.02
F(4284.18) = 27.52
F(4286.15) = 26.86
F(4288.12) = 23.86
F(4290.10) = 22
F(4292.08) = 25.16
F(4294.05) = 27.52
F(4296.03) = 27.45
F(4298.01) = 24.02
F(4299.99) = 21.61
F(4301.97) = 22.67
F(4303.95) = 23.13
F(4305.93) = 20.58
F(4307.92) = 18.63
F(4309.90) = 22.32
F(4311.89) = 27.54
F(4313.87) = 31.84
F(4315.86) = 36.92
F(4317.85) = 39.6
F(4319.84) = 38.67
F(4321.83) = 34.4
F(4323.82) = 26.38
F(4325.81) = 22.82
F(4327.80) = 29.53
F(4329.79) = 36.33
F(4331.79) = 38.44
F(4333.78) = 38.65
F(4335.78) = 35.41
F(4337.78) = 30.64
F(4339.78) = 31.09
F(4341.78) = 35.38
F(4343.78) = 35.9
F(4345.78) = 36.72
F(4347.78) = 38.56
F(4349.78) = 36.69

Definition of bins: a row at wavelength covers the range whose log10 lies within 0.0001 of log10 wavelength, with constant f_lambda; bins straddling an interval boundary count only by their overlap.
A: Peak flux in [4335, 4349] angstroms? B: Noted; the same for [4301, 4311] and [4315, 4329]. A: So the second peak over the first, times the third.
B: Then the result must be 24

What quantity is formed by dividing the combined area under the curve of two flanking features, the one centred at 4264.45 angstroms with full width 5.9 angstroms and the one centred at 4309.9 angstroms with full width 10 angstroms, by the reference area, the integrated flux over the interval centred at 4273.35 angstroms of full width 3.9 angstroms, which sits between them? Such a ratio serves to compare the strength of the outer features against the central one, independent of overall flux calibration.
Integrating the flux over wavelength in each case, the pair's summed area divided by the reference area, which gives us 6.2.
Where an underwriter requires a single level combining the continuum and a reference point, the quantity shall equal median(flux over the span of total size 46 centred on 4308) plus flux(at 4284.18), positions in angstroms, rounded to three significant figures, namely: 53.9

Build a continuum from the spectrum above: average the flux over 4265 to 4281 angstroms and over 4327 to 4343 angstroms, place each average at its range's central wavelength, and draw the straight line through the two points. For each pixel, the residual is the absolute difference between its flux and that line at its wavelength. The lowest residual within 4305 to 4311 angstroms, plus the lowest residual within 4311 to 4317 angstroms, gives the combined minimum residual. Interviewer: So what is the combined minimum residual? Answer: 9.0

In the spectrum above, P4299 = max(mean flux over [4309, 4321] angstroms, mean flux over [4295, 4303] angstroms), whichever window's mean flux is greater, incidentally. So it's 33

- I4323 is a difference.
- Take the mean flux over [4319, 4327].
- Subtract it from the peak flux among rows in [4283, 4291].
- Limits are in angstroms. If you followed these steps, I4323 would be -3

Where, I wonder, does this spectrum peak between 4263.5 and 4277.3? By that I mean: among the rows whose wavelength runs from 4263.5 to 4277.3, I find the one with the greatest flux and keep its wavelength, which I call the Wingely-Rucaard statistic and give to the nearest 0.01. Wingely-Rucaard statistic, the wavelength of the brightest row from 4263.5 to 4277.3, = 4264.49 angstroms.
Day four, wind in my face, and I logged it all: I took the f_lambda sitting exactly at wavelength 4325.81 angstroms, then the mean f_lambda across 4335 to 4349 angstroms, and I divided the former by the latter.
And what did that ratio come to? 0.66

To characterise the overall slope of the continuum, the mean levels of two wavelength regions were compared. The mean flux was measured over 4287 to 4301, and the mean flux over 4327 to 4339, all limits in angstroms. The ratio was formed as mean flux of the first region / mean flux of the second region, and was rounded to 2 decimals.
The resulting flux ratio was 0.70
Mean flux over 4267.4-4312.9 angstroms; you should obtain 24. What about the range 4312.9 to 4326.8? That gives 33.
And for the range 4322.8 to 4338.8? 32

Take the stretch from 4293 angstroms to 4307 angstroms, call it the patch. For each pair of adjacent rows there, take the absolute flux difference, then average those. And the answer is 1.7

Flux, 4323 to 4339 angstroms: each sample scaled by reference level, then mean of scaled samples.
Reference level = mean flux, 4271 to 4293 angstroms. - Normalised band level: 1.29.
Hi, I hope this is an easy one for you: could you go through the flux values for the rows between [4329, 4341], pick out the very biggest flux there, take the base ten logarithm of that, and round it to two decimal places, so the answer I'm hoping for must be 1.59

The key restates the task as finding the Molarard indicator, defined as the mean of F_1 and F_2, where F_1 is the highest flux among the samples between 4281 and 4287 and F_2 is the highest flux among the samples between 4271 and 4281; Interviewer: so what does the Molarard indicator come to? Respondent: 29.8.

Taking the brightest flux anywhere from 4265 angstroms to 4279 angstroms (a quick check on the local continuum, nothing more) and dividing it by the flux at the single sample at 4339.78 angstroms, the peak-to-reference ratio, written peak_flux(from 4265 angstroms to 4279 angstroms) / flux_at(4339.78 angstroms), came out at 1.05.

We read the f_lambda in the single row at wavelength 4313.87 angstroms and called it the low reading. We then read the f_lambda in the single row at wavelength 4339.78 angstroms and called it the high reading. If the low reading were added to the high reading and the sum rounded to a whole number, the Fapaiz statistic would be 63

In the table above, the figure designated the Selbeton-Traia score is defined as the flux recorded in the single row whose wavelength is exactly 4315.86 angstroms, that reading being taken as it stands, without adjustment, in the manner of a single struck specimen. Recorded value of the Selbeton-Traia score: 36.92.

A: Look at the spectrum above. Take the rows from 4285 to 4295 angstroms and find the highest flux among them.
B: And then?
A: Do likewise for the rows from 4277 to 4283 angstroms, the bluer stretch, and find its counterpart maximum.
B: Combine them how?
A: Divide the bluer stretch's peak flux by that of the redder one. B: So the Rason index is 1.1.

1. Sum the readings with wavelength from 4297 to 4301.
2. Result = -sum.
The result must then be -46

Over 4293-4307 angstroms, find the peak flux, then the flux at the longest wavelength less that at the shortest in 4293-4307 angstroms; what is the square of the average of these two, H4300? 106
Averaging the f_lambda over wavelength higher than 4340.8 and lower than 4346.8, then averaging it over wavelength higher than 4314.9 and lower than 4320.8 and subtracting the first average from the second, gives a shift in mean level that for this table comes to 2.4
